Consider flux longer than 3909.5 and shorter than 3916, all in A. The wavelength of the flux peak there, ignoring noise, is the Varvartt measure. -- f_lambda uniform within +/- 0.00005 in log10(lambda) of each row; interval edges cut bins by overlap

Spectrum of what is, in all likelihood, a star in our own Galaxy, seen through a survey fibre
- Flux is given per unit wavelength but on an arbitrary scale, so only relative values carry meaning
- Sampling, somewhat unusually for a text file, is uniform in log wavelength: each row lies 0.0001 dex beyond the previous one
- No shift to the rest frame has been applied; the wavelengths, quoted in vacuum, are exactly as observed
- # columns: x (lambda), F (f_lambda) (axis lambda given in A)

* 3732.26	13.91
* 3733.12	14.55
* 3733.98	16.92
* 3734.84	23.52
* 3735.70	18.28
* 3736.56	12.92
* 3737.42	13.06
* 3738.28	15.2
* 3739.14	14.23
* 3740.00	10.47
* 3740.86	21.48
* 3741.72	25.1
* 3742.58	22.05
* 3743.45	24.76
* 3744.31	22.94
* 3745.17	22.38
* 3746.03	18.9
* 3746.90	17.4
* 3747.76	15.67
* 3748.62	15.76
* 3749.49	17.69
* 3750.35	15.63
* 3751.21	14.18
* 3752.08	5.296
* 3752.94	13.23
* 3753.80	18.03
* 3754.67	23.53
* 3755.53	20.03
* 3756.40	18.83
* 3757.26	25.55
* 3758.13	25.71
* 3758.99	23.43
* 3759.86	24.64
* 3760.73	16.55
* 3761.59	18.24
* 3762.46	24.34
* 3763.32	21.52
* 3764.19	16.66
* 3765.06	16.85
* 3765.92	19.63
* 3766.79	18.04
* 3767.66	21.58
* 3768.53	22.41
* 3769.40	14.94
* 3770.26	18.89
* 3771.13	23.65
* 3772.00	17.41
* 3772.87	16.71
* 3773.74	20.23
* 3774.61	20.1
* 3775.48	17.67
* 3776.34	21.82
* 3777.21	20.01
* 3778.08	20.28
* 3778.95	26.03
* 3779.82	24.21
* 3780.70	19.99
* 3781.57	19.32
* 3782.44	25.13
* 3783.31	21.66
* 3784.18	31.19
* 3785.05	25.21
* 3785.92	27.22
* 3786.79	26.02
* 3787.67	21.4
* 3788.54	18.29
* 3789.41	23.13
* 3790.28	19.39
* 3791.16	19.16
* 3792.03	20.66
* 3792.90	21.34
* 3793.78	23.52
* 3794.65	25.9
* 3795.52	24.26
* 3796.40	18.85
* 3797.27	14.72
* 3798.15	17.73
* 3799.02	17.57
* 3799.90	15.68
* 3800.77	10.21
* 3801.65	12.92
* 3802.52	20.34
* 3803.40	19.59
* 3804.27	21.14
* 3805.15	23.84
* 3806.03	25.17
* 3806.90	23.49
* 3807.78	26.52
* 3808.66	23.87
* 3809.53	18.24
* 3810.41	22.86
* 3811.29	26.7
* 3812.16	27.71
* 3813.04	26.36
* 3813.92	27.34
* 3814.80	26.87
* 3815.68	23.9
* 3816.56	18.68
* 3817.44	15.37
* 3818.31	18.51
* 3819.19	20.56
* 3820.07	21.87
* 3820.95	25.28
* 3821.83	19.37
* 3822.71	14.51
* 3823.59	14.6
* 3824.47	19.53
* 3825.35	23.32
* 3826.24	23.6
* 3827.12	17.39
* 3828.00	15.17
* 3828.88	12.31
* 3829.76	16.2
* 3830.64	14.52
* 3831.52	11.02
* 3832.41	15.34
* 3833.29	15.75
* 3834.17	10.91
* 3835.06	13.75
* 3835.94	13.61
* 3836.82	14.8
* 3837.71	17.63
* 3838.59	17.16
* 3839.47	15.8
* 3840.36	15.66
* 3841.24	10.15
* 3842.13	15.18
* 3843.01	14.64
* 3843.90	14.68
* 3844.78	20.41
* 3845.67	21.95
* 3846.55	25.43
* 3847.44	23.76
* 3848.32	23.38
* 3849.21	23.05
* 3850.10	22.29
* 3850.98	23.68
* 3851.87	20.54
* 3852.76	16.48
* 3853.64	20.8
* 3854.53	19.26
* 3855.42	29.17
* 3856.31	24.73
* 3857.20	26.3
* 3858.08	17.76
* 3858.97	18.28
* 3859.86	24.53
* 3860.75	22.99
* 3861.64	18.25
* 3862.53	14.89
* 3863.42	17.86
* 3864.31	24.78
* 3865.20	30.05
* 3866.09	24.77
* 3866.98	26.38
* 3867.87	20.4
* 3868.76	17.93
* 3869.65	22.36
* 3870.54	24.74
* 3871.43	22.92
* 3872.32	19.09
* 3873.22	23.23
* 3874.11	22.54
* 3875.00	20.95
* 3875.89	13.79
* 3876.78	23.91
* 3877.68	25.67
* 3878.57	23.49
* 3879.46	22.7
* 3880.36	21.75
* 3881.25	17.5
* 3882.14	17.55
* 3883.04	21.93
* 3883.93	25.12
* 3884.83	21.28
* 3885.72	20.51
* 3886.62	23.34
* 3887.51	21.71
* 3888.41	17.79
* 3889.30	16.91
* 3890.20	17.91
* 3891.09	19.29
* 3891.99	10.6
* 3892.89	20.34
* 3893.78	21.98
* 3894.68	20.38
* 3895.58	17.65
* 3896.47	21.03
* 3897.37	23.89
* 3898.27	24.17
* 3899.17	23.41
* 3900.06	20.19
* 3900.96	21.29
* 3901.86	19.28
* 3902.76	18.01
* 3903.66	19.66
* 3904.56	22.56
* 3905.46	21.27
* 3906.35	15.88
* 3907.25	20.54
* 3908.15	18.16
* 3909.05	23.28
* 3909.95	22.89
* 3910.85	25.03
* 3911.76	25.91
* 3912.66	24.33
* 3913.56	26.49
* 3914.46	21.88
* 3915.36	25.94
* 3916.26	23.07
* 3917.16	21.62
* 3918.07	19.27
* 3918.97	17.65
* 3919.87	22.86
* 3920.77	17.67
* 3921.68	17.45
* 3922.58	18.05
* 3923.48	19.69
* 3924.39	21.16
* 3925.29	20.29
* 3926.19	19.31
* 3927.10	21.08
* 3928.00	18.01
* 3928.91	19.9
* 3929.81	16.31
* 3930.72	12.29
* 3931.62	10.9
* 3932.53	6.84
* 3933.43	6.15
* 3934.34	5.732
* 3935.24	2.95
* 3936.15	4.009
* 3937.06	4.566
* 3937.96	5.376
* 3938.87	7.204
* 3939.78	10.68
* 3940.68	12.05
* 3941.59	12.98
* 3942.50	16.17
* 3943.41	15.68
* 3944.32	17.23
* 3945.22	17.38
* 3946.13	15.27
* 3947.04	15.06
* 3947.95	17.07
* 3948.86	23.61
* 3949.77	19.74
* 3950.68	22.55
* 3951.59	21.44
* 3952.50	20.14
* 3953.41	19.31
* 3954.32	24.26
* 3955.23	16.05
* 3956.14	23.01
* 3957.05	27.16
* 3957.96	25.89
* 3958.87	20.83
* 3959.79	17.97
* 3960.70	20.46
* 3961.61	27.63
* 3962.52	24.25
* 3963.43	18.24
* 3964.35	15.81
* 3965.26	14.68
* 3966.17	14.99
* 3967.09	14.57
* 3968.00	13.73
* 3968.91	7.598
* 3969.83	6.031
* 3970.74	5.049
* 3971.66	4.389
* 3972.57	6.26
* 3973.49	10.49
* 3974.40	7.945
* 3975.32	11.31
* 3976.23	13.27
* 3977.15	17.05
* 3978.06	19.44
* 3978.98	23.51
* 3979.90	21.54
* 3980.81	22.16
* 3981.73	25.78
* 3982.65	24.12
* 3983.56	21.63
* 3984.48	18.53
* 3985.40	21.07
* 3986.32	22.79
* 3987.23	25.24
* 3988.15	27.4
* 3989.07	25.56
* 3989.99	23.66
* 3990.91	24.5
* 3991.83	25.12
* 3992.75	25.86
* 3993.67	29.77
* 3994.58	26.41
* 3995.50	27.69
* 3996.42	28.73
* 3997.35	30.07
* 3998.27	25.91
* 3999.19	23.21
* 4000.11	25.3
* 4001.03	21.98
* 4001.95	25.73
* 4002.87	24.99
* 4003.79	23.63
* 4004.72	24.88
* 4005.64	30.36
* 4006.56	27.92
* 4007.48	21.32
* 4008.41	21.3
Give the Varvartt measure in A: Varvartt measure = 3913.56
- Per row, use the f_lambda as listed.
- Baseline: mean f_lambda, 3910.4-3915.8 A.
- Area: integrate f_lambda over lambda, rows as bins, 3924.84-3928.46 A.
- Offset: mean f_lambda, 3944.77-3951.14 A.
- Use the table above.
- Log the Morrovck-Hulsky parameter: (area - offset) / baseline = 2.1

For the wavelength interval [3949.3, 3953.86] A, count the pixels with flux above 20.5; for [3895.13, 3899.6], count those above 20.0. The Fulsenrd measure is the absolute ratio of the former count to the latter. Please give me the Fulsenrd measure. 0.50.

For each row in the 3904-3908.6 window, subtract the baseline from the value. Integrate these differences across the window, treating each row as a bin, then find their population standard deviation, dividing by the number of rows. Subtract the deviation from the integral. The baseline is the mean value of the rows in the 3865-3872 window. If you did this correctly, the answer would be -20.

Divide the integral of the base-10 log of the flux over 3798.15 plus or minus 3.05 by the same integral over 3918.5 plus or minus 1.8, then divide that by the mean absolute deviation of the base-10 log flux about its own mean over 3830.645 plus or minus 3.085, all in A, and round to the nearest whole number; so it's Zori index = 32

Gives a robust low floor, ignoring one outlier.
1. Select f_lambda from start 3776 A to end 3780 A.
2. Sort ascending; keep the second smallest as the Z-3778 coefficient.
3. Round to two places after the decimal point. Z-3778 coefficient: 20.28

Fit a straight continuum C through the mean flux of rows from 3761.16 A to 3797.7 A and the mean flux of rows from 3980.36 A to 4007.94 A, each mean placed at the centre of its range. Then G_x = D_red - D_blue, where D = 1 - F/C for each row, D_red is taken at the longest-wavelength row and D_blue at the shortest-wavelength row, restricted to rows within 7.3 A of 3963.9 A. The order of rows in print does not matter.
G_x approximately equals 0.91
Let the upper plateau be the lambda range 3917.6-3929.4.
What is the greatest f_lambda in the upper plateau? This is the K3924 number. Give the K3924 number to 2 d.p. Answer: 22.86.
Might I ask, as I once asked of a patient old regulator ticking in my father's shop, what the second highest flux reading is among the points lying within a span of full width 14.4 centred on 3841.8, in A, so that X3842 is 23.76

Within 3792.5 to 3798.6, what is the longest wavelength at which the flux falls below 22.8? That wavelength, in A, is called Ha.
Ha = 3798.15 A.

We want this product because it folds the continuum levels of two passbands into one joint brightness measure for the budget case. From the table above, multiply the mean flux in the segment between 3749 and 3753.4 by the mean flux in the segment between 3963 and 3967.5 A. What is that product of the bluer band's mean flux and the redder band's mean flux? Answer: 207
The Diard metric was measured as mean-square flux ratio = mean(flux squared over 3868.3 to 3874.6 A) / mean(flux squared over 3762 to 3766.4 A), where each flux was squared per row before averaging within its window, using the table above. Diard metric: 1.20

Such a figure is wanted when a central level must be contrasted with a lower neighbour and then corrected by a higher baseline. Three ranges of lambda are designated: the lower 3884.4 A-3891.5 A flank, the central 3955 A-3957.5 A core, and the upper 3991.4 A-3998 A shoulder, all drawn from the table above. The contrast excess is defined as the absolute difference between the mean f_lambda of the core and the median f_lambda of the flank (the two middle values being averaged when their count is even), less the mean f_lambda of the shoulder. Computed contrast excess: -25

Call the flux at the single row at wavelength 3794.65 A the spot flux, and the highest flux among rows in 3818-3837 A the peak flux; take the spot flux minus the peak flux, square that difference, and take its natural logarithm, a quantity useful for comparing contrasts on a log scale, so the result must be -1.0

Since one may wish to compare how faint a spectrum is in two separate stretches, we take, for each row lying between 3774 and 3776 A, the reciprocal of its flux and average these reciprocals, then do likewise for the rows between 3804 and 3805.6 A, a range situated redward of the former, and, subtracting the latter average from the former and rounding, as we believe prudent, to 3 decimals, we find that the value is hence 0.009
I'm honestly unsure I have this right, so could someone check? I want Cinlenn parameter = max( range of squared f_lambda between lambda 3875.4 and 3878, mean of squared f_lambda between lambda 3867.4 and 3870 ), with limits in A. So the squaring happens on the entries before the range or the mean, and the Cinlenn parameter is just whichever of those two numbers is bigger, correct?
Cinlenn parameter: 469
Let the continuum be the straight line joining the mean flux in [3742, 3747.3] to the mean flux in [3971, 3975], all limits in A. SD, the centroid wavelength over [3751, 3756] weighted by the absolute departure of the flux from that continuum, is 3752.5 A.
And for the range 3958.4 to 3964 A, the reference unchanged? 3961.2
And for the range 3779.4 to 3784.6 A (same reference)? 3782.8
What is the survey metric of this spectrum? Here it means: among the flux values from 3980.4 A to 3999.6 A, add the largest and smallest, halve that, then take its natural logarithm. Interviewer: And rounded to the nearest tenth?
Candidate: 3.2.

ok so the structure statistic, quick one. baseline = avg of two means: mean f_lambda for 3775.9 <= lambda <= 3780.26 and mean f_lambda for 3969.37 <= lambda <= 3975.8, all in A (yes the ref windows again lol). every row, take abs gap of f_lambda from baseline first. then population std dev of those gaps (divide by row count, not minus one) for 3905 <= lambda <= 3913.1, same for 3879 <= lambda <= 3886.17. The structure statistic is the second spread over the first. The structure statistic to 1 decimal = 0.8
